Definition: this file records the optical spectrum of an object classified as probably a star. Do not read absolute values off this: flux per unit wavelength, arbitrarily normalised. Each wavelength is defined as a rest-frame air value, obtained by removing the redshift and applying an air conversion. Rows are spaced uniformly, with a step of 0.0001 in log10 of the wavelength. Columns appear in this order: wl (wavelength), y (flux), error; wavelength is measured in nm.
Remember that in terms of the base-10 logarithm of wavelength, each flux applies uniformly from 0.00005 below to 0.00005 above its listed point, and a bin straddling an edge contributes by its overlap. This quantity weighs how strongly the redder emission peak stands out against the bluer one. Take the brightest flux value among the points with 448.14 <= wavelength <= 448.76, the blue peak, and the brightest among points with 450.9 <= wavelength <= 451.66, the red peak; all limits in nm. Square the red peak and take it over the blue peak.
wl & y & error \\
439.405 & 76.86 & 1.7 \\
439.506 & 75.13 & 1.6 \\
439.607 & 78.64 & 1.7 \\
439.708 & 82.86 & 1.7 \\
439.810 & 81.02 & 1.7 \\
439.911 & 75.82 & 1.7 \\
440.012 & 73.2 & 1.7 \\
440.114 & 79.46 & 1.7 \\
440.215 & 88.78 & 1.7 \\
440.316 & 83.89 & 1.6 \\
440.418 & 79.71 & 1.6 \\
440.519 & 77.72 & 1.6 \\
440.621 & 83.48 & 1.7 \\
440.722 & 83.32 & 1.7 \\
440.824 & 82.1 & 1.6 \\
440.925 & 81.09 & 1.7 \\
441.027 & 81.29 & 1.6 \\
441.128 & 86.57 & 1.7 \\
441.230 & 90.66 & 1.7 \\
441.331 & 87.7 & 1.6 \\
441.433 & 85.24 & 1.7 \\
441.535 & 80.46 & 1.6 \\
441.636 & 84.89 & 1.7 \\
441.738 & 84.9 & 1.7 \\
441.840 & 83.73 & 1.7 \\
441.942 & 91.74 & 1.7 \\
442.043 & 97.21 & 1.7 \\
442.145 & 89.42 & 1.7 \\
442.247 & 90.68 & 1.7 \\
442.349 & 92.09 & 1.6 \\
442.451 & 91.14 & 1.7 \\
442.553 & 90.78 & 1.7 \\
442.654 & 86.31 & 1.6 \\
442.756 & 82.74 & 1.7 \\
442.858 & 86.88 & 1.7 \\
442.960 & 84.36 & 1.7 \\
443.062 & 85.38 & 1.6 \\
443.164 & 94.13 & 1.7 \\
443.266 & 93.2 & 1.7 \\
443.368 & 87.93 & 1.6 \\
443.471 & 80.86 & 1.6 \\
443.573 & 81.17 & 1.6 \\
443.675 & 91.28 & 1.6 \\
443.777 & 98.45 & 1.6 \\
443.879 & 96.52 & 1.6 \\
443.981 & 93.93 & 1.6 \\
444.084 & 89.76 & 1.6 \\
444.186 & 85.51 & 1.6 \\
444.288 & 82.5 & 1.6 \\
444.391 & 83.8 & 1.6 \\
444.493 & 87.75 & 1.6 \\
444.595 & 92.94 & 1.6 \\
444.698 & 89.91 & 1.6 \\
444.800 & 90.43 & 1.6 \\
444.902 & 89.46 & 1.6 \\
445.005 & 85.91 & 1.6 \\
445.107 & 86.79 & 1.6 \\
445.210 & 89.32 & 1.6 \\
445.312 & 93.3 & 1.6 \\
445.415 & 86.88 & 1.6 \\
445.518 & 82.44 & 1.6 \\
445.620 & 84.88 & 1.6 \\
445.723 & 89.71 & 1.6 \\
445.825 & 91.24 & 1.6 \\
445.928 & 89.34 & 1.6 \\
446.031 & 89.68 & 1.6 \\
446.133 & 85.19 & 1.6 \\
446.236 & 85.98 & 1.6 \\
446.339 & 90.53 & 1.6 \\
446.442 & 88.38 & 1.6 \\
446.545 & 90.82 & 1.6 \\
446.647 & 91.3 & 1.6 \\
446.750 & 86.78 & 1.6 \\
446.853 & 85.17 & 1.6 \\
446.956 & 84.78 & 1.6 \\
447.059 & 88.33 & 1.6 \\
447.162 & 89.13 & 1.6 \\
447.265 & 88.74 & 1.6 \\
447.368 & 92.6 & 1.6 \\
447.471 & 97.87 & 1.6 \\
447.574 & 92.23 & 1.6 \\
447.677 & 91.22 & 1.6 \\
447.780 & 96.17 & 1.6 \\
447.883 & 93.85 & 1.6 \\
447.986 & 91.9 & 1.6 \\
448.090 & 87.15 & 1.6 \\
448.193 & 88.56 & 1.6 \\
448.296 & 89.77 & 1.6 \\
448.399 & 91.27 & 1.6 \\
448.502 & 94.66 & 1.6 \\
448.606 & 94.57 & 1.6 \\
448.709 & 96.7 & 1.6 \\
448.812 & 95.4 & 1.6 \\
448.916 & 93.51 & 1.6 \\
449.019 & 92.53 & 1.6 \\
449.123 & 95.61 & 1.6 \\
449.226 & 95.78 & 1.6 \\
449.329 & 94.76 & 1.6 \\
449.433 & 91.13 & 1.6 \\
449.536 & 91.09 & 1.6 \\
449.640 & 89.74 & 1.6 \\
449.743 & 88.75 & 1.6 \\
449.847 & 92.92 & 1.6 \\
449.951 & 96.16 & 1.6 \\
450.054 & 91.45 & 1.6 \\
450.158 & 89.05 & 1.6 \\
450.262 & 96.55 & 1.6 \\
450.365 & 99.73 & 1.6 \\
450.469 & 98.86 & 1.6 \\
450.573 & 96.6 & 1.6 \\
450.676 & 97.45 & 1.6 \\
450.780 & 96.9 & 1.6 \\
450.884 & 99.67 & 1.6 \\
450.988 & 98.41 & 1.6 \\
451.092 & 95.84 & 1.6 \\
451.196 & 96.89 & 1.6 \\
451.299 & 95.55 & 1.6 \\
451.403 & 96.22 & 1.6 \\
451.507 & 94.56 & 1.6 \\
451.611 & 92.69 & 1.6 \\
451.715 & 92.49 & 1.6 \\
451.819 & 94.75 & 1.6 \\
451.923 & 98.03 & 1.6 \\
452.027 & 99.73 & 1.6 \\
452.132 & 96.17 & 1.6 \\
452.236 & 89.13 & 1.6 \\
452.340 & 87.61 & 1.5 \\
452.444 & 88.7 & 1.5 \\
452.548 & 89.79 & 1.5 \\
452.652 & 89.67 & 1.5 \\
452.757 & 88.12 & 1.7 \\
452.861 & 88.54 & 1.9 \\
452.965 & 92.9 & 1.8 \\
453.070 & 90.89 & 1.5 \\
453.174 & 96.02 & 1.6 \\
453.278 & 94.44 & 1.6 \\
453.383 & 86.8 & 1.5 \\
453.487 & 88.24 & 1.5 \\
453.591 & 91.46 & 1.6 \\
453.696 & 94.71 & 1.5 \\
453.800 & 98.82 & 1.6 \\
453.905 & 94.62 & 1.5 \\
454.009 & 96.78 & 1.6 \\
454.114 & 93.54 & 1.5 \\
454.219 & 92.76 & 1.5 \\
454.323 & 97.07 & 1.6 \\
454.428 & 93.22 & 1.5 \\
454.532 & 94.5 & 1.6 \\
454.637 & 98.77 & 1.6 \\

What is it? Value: 100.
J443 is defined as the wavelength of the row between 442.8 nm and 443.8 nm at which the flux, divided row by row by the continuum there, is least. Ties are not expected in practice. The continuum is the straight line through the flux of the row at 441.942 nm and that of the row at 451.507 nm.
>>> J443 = 443.471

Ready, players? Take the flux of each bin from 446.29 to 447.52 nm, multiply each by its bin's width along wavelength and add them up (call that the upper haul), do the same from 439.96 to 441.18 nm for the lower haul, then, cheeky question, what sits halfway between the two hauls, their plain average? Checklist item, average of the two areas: 105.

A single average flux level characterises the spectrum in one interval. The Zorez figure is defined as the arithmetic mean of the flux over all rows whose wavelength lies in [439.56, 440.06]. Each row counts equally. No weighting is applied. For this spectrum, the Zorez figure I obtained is 78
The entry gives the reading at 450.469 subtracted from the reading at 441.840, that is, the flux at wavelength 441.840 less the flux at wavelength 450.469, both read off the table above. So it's -15.1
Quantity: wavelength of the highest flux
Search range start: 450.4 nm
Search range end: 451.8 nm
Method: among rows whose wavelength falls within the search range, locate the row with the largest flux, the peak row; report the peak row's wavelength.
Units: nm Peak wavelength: 450.884 nm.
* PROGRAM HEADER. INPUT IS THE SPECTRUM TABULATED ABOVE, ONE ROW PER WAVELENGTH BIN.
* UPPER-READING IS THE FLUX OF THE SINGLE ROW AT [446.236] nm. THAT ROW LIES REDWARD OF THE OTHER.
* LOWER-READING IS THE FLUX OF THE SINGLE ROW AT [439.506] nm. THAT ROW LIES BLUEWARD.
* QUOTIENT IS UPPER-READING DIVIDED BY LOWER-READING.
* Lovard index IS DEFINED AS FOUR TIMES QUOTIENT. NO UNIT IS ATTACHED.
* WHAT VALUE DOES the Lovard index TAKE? 4.6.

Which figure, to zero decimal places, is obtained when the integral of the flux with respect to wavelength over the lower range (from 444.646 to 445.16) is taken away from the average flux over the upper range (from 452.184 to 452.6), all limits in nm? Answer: 43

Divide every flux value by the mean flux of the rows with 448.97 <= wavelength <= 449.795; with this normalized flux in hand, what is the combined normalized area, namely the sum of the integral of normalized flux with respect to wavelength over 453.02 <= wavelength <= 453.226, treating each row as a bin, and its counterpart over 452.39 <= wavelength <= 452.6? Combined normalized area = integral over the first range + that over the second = 0.412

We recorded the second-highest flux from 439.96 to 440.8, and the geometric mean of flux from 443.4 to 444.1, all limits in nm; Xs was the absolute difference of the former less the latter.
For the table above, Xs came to 6.2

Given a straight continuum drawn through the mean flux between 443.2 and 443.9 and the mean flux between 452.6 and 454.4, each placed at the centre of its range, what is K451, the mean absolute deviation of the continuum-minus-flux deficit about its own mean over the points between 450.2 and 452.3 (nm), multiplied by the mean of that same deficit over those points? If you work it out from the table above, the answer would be -8.7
